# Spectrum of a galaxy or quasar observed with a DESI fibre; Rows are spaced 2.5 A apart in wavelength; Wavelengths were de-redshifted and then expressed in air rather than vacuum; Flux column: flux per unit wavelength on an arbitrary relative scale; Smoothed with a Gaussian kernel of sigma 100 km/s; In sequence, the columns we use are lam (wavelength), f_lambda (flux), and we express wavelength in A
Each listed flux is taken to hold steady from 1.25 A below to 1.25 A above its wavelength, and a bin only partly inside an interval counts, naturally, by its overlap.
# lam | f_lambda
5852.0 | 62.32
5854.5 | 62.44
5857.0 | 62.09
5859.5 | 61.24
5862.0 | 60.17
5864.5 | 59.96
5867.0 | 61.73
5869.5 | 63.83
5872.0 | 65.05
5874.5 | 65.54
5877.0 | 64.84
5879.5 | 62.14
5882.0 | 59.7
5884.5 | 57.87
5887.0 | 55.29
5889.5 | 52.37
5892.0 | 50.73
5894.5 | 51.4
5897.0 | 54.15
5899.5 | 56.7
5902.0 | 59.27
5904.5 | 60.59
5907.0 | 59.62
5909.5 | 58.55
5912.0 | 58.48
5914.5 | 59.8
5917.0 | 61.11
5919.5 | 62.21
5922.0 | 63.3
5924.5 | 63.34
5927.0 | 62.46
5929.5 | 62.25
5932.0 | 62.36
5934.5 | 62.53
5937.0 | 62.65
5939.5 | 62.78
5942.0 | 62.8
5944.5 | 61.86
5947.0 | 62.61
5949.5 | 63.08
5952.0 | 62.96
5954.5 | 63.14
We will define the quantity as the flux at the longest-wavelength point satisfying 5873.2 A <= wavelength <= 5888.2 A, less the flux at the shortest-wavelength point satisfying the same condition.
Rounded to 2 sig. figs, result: -10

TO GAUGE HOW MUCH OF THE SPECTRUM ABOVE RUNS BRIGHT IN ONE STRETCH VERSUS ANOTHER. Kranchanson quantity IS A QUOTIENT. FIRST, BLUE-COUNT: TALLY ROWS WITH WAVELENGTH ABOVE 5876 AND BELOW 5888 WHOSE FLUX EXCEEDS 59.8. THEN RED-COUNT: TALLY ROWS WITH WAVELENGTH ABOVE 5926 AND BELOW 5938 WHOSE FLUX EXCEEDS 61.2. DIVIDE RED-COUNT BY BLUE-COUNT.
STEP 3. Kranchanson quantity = 2.5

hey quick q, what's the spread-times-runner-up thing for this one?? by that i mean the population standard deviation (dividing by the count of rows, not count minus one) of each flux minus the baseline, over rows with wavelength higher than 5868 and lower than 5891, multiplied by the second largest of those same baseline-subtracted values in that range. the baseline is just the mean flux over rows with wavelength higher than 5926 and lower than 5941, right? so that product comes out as 11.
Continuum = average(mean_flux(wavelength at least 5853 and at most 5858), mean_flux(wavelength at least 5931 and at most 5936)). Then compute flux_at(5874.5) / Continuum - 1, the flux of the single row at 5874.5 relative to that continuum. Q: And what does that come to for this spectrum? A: 0.051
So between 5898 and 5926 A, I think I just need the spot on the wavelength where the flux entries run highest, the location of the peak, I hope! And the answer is 5924.5 A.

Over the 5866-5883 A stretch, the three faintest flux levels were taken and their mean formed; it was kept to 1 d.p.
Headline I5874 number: 61.2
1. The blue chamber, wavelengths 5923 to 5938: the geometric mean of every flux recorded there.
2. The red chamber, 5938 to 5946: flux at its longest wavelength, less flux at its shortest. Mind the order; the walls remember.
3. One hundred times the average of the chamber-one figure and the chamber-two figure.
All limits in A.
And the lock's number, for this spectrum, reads 3084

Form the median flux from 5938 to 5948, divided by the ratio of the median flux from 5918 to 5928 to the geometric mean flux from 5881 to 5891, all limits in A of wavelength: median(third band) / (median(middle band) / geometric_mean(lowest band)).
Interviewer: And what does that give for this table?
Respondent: 56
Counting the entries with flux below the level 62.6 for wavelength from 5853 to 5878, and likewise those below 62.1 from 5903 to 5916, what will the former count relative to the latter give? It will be 1.2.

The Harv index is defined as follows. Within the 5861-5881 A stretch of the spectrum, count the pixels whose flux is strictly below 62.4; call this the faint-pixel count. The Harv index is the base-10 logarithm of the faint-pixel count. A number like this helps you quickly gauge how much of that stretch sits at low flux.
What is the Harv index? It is 0.60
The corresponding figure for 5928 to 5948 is 0.48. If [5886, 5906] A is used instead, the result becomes 0.90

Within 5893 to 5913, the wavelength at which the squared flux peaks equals 5904.5 A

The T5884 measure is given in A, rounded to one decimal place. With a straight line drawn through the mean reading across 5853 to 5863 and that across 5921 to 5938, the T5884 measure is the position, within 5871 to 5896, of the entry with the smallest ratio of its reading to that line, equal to 5892.0 A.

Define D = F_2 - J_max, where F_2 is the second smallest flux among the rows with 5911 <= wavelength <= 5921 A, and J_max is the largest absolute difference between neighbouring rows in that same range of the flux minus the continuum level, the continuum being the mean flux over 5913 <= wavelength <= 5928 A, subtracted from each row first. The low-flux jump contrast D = 58.5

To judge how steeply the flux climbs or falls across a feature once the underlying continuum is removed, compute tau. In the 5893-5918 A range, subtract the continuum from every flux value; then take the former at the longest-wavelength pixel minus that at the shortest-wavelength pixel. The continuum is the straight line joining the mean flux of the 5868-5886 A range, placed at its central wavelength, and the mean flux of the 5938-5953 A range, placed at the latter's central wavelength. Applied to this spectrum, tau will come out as 10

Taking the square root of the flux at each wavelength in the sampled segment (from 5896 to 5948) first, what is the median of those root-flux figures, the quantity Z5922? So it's 7.89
